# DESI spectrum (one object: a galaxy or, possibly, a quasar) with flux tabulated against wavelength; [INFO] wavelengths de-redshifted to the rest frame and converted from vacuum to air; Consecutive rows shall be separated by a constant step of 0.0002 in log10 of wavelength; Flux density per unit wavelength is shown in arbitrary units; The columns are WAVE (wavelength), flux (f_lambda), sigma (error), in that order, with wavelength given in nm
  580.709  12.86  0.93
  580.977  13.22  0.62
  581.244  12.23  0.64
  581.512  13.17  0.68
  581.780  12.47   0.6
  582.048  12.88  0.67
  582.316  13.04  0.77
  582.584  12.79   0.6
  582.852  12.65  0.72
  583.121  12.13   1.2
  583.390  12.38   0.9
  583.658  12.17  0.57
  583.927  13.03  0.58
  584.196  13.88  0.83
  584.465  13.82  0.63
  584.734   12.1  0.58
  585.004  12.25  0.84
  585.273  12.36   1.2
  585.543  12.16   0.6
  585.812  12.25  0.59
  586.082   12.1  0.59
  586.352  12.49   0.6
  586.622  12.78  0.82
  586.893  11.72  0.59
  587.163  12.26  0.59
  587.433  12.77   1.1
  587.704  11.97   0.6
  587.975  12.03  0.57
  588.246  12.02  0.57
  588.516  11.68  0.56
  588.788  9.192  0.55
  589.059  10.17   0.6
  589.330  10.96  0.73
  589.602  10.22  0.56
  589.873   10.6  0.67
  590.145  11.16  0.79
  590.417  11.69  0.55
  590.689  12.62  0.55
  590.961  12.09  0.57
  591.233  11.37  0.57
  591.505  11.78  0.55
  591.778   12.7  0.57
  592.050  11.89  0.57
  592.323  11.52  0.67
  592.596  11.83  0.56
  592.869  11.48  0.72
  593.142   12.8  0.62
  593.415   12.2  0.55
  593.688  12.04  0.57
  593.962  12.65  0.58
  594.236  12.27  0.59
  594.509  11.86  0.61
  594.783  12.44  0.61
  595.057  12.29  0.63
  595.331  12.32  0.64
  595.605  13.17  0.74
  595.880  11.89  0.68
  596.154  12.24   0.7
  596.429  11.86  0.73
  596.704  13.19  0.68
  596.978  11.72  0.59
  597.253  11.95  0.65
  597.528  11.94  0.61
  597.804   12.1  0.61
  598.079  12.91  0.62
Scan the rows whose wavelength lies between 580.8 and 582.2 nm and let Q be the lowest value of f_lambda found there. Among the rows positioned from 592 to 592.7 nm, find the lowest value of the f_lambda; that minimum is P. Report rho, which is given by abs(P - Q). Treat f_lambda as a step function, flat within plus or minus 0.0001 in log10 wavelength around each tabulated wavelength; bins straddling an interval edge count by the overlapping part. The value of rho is 0.71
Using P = 11.52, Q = 12.23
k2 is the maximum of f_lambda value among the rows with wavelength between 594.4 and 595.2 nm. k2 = 12.44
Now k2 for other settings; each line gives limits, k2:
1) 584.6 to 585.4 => 12.36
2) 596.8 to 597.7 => 11.95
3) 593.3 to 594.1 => 12.65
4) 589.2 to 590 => 10.96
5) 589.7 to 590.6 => 11.69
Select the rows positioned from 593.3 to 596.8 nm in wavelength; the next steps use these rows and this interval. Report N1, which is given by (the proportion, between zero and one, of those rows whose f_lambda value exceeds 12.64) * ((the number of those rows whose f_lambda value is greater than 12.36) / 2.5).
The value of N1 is 0.37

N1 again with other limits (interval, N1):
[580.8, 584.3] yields 2.46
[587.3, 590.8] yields 0.06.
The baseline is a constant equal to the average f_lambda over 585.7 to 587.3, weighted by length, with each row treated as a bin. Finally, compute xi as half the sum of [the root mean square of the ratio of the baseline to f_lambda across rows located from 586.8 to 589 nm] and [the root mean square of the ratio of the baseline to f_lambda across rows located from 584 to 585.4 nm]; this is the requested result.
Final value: 1.01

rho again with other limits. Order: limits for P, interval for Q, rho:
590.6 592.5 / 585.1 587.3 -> 0.35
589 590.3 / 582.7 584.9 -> 1.93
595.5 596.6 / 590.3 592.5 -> 0.49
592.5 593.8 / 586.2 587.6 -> 0.24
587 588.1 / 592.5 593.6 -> 0.49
